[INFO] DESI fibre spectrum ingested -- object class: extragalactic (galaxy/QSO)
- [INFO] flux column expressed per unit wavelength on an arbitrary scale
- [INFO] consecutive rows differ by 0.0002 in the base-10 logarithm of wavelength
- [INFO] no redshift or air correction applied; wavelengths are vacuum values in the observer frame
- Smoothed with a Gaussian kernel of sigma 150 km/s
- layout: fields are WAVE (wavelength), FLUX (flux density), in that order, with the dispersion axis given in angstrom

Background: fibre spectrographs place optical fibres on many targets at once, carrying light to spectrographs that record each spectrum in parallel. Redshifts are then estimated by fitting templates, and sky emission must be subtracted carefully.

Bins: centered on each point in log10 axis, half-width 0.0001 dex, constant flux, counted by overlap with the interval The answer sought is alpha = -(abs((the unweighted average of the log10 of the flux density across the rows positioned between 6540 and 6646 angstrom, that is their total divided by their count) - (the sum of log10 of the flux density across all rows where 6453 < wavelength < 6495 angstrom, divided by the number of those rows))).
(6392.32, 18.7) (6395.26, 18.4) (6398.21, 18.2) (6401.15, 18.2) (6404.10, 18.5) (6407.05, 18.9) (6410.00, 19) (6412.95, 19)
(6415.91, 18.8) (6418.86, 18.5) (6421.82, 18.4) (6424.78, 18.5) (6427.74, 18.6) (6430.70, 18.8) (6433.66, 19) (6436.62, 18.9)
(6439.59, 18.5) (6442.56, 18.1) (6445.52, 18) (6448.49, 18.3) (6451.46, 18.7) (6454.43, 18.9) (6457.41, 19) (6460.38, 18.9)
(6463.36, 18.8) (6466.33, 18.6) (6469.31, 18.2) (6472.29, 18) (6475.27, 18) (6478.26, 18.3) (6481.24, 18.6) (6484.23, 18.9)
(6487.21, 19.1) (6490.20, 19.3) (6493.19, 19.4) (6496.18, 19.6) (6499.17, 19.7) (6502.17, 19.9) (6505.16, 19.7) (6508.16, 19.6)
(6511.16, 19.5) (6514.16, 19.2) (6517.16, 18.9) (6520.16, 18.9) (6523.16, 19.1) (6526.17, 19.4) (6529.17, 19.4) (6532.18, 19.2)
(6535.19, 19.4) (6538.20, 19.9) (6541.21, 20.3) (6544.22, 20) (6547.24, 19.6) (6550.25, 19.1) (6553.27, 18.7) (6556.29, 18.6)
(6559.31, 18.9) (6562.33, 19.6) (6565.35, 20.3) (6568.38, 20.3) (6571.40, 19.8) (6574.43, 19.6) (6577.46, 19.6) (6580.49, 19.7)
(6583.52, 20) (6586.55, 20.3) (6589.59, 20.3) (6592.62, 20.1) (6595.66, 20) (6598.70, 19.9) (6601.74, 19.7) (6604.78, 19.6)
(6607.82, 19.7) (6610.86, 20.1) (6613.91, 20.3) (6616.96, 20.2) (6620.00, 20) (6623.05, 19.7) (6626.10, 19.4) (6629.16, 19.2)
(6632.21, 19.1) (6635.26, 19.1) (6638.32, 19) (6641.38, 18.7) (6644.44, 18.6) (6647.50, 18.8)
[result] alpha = -0.021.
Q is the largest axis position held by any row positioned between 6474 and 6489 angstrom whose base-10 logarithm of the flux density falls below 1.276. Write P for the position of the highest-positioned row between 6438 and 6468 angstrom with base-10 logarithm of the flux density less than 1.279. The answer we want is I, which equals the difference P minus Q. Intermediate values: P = 6466.33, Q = 6481.24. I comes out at -14.9 angstrom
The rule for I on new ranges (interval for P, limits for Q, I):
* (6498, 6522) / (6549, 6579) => -36.1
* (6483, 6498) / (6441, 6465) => 20.9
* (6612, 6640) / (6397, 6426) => 213.5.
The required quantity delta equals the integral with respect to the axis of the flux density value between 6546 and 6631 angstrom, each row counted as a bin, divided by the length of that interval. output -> 19.7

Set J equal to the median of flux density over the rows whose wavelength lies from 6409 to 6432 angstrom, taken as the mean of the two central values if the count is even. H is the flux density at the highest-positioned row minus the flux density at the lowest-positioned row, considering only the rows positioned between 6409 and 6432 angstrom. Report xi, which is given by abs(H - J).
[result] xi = 18.9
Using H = -0.2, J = 18.7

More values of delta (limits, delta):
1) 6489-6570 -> 19.5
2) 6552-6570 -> 19.4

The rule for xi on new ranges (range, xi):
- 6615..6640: 20.5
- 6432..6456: 18.7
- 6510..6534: 19.5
